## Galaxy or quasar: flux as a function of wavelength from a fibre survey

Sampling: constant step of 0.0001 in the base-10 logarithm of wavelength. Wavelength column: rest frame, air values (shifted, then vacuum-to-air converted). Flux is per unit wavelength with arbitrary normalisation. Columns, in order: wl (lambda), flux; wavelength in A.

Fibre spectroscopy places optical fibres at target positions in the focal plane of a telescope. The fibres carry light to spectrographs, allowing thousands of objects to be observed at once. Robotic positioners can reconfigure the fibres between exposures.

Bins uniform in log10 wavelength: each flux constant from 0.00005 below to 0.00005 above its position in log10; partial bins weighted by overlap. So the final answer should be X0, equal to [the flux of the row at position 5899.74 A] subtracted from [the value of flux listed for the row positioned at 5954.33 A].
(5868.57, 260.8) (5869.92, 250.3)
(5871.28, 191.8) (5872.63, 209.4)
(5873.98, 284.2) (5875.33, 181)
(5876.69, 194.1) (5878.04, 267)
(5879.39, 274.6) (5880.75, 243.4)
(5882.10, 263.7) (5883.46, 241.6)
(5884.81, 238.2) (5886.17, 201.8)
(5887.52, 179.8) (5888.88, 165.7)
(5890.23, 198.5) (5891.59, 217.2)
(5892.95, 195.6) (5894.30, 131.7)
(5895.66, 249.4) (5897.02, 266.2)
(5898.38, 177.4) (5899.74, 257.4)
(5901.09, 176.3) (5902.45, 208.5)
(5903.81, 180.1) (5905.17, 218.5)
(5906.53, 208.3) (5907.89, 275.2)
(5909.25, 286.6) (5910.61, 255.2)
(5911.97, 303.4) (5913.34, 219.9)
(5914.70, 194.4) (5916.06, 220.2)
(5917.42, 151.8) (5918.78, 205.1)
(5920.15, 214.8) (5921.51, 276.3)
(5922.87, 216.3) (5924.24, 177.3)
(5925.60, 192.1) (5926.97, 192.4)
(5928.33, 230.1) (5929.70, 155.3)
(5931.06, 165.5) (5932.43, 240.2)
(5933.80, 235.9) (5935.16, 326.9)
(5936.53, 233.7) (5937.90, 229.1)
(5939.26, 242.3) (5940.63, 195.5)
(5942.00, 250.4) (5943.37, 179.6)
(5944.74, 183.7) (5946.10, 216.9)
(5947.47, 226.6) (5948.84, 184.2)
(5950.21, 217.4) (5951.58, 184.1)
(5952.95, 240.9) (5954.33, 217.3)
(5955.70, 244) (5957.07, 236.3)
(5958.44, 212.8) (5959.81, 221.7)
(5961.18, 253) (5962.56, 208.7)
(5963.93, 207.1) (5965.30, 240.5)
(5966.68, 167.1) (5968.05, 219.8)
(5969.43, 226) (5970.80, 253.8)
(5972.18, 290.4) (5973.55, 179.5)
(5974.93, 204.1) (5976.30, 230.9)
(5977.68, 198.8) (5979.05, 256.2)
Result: -40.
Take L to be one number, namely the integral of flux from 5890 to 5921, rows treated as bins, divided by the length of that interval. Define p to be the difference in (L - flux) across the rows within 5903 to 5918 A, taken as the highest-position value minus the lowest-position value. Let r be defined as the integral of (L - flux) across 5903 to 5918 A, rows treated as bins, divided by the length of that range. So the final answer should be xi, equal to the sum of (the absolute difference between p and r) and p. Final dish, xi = 67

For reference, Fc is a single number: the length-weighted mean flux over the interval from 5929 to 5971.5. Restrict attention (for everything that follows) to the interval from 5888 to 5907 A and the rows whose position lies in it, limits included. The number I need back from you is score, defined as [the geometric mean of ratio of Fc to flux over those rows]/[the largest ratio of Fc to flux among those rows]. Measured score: 0.66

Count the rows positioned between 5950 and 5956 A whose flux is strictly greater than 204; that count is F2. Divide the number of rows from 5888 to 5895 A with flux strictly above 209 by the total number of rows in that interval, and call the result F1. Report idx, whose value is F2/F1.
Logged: 20.0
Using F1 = 0.20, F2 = 4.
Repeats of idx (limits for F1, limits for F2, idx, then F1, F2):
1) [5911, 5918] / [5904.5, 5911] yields 8.3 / 0.60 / 5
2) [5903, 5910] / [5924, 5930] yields 1.7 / 0.60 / 1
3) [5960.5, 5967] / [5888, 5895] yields 2.5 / 0.40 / 1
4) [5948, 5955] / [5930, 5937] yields 6.7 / 0.60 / 4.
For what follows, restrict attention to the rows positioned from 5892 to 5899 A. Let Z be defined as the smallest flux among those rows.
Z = 131.7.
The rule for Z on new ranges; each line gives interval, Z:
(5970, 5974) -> 179.5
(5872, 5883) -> 181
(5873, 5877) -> 181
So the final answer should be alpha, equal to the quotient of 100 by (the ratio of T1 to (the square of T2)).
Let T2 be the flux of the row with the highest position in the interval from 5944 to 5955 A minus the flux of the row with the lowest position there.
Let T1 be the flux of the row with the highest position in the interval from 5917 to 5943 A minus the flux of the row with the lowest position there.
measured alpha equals 1145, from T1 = 99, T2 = 34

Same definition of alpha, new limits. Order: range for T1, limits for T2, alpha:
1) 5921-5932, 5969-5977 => -22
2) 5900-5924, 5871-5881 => 6656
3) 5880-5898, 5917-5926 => 7123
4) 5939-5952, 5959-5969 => -6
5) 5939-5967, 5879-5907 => -5845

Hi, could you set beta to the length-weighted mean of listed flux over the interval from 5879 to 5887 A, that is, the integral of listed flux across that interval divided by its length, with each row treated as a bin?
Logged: 241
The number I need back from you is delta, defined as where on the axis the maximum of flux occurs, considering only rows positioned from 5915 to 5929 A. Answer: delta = 5921.51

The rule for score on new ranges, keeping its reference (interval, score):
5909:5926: 0.69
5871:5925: 0.61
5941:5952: 0.88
